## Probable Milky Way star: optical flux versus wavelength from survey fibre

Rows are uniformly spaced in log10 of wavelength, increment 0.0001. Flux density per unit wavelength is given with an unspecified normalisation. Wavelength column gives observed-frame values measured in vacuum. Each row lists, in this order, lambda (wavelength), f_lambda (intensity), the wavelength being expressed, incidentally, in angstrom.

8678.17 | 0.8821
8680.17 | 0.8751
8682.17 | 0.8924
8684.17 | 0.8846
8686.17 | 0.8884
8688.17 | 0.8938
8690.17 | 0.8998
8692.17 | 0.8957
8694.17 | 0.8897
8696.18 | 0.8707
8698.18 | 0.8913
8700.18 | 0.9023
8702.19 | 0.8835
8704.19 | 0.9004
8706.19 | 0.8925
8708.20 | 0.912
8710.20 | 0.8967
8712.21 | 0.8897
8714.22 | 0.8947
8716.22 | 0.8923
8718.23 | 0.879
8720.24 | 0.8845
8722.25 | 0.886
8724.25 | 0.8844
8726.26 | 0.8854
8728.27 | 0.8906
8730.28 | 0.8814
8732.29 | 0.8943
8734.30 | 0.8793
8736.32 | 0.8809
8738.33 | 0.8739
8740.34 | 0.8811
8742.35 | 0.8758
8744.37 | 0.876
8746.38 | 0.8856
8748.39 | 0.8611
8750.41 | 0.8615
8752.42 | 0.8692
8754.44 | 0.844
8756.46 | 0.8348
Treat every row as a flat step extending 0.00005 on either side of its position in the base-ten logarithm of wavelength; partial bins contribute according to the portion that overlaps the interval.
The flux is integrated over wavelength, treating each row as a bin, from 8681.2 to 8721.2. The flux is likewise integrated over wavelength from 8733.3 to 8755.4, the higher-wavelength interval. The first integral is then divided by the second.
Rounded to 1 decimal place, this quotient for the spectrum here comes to 1.9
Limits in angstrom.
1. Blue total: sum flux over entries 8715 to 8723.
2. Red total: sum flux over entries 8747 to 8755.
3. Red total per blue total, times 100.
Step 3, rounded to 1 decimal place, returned 97.0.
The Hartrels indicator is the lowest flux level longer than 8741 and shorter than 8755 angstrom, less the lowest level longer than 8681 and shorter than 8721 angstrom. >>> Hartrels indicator -0.027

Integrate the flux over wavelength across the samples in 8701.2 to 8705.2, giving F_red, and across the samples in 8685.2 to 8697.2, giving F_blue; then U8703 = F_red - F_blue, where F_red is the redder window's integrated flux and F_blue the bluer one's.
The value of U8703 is -7.1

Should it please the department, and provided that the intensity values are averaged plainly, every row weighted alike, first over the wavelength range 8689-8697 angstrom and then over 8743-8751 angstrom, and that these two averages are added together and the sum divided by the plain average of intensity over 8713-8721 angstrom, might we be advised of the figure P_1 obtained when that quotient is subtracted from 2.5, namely 0.517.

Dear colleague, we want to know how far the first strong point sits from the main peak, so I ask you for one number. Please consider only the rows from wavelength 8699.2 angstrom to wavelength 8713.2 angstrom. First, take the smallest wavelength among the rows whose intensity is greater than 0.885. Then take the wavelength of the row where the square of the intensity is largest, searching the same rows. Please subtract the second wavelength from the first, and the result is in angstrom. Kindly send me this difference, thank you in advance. -8.0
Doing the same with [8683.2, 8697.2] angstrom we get -4.0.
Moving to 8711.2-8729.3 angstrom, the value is -2.0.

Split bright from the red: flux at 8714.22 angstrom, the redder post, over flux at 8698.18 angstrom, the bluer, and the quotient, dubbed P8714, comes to 1.00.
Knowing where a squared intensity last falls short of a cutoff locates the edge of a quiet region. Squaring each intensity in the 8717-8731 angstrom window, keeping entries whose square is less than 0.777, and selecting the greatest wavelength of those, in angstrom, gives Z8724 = 8730.28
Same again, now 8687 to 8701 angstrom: 8696.18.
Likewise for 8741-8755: 8754.44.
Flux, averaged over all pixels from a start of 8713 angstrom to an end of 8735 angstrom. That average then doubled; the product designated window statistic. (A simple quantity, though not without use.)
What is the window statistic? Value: 1.77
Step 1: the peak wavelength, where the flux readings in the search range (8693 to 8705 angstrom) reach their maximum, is 8700.18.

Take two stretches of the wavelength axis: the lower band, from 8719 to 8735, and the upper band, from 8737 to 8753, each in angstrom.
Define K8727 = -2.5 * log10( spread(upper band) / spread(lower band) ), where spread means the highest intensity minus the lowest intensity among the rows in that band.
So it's -0.5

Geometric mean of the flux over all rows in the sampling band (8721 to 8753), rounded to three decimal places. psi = 0.879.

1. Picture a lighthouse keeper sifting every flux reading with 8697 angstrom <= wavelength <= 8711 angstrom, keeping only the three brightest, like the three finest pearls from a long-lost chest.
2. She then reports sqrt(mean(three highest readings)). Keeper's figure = 0.951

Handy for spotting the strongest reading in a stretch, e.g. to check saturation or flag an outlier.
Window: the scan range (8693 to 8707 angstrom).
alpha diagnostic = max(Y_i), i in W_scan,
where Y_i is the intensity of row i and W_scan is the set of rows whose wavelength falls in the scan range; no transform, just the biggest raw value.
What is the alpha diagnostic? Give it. 0.9023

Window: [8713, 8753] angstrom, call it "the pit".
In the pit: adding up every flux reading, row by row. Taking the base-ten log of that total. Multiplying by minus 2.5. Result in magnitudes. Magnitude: -3.11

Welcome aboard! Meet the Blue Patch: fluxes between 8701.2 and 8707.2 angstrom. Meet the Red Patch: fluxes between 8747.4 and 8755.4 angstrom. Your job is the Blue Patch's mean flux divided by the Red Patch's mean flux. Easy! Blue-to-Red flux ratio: 1.04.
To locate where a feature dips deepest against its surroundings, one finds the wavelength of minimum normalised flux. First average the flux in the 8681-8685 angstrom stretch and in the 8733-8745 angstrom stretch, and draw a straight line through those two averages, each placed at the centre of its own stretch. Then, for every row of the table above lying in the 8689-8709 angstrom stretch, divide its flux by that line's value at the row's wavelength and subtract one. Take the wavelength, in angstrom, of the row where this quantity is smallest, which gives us 8696.18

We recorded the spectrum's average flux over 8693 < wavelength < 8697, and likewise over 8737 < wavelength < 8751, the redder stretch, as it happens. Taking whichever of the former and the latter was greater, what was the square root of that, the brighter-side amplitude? 0.938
